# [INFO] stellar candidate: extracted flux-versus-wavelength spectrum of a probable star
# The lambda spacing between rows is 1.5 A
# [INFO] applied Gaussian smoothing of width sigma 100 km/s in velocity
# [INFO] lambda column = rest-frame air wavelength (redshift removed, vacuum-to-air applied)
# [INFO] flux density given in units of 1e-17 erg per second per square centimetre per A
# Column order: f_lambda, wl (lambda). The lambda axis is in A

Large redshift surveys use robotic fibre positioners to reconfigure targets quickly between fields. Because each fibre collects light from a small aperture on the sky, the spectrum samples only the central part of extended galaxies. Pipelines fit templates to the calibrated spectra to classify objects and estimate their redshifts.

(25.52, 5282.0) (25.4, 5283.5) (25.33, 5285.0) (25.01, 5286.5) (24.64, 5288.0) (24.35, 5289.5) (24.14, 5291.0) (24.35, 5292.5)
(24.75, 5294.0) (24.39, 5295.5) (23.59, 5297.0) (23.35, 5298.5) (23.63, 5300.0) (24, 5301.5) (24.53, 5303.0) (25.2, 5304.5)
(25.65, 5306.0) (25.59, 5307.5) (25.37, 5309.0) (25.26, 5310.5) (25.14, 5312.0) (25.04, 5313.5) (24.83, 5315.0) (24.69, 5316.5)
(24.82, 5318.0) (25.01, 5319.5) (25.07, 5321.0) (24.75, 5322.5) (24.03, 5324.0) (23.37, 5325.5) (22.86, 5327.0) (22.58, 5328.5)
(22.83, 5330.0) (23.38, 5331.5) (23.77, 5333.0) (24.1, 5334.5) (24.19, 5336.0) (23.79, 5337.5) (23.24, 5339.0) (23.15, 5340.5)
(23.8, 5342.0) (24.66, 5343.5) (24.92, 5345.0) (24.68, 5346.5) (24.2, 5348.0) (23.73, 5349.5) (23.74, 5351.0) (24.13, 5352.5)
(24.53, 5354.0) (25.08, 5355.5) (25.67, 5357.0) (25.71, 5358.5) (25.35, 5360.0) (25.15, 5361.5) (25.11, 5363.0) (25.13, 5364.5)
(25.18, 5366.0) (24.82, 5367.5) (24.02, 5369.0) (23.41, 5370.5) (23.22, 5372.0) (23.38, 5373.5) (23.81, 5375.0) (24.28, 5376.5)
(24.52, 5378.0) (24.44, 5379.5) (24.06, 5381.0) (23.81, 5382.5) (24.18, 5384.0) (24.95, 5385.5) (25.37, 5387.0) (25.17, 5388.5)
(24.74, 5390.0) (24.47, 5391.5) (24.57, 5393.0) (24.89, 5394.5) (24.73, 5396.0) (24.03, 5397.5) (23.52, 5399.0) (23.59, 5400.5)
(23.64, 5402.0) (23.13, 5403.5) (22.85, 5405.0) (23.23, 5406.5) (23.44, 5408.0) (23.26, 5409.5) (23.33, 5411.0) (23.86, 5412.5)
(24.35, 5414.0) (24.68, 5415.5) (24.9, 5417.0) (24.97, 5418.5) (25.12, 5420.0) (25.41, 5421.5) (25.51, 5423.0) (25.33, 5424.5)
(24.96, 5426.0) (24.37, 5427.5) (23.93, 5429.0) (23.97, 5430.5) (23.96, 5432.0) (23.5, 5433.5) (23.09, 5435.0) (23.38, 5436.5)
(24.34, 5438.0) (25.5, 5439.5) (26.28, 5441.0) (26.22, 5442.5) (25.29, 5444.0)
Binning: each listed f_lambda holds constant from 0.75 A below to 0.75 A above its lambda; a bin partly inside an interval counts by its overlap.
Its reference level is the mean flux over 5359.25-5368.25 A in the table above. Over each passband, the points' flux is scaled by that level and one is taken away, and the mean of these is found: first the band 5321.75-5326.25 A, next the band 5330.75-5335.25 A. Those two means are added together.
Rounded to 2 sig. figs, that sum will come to -0.097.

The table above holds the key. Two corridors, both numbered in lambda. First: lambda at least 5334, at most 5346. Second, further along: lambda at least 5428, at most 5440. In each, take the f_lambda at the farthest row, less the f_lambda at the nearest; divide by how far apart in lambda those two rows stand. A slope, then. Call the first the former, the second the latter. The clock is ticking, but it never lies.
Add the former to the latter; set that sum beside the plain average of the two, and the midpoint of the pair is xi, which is 0.17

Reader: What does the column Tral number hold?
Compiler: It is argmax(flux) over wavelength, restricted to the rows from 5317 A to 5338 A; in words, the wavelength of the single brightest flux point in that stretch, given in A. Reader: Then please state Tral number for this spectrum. 5321.0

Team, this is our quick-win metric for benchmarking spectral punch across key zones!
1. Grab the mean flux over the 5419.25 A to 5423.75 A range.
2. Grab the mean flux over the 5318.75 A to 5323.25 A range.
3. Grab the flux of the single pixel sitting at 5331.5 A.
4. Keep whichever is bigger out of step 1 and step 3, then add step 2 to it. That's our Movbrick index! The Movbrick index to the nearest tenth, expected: 50.3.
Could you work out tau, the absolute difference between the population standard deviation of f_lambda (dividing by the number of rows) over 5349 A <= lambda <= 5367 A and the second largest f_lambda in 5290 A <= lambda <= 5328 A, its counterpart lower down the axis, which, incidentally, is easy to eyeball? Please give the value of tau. 24.9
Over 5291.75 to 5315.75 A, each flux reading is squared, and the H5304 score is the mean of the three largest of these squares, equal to 652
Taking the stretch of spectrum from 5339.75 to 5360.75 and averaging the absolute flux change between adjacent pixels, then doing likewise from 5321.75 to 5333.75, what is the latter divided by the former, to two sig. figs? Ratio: 1.2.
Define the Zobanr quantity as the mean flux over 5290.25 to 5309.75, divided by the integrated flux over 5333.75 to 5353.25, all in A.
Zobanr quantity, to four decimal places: 0.0523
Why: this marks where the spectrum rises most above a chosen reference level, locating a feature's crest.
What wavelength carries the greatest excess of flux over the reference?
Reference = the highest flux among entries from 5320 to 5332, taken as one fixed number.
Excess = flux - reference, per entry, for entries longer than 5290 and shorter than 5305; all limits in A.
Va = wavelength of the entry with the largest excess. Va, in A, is 5304.5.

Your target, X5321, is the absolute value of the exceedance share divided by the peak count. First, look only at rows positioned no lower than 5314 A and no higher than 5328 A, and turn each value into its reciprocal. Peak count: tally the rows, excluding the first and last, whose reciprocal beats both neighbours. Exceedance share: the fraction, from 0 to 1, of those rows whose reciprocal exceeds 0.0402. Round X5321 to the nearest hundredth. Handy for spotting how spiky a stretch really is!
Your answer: 0.78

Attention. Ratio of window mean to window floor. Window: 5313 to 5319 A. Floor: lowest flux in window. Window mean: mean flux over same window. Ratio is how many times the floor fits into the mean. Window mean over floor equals 1.01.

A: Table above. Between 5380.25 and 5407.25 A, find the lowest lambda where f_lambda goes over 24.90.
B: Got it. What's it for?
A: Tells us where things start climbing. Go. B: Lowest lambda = 5385.5 A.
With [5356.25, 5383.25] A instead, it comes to 5357.0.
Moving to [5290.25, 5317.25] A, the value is 5304.5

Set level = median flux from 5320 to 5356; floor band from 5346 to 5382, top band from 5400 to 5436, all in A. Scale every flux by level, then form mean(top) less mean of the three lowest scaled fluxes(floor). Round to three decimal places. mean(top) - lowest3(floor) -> 0.032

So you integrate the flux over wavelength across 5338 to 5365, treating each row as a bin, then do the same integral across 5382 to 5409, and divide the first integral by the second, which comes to 1.02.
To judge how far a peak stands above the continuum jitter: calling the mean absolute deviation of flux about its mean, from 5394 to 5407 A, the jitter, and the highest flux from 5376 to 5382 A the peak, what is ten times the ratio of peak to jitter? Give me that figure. 451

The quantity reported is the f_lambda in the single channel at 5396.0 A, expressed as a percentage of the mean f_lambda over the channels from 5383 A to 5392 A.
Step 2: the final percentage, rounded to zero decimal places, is 100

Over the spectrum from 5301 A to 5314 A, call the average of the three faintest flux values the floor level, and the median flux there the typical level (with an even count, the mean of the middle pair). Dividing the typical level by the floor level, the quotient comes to 1.03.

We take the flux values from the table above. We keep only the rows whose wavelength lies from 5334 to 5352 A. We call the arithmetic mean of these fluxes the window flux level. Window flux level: 24.0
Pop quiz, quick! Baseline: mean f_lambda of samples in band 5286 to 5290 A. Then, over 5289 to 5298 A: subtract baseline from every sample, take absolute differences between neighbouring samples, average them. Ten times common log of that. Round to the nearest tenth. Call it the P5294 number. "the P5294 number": -4.0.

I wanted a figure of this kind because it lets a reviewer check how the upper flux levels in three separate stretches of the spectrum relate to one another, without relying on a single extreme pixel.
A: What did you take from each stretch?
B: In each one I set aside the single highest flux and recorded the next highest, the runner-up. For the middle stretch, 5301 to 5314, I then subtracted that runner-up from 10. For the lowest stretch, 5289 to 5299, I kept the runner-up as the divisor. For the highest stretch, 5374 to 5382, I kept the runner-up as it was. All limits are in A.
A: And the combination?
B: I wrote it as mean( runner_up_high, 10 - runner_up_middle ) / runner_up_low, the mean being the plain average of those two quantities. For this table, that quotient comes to 0.181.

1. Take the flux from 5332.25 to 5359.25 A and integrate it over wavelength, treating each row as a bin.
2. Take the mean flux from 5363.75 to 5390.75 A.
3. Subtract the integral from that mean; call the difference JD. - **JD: -631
